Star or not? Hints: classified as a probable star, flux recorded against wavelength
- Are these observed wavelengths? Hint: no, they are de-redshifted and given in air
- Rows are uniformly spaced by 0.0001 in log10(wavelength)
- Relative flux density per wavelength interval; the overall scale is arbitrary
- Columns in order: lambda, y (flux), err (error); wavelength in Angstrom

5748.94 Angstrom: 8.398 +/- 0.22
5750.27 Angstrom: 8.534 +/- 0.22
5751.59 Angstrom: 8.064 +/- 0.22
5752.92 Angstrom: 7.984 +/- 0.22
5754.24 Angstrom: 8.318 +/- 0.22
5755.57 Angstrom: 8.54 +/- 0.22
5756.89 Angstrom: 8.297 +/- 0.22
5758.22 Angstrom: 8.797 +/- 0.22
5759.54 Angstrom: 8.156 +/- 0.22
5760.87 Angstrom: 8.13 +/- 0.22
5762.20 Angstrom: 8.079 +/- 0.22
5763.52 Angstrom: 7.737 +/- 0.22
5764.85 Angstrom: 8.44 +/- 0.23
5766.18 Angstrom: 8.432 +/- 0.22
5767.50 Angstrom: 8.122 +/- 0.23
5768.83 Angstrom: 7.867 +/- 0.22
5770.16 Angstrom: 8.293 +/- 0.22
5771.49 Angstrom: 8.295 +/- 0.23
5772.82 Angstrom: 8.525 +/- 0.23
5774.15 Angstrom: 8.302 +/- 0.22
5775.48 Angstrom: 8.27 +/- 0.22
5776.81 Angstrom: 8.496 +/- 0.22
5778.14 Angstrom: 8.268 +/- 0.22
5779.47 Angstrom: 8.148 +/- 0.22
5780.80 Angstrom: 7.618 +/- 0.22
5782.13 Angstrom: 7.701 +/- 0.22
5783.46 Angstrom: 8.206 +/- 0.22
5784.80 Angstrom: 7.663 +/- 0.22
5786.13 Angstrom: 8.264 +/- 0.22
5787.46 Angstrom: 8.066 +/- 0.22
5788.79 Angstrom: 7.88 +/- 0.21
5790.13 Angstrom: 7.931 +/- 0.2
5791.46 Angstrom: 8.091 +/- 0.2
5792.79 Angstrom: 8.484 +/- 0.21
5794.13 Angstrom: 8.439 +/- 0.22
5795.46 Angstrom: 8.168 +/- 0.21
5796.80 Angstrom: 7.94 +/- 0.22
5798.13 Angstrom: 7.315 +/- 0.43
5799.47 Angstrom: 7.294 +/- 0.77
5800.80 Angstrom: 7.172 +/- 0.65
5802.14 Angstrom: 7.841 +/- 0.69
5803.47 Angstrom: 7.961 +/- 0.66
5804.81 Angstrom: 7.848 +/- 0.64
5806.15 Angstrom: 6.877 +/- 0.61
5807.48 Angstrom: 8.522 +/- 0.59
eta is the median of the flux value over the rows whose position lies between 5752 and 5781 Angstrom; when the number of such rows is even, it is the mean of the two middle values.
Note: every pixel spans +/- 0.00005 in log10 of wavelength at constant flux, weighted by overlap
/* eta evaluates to 8.28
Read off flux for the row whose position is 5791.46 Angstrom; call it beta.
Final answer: 8.091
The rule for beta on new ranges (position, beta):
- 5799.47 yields 7.294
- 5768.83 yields 7.867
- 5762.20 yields 8.079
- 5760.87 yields 8.13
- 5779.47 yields 8.148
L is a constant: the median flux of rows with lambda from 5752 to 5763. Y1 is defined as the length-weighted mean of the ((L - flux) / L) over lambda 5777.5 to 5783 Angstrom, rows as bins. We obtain 0.035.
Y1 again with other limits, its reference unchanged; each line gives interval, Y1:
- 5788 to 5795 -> 0.008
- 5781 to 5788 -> 0.033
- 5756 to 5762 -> -0.013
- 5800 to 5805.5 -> 0.065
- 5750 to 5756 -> -0.004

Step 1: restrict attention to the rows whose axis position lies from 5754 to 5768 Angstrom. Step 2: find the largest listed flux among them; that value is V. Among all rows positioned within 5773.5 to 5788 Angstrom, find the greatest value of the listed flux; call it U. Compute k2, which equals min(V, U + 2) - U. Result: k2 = 0.3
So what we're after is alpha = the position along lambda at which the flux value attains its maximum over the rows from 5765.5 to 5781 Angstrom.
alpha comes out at 5772.82 Angstrom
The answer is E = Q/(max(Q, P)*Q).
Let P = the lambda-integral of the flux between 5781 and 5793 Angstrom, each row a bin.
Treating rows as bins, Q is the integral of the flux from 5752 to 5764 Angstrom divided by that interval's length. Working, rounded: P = 96.0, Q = 8.23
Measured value 0.0104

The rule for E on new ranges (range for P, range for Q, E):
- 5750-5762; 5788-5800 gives 0.0100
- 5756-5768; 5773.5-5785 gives 0.0101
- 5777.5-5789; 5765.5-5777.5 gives 0.0109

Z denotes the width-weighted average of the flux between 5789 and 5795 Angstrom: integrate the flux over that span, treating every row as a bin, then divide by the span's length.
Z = 8.20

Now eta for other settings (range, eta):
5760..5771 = 8.13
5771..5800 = 8.16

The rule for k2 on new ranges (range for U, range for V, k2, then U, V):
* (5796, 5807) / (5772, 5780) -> 0.6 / 7.961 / 8.525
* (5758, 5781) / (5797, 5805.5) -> -0.8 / 8.797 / 7.961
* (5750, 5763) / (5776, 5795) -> -0.3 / 8.797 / 8.496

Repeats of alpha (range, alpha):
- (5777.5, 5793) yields 5792.79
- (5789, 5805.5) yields 5792.79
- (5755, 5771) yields 5758.22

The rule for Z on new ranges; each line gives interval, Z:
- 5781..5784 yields 7.90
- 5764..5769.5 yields 8.20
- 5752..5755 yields 8.14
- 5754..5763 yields 8.32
